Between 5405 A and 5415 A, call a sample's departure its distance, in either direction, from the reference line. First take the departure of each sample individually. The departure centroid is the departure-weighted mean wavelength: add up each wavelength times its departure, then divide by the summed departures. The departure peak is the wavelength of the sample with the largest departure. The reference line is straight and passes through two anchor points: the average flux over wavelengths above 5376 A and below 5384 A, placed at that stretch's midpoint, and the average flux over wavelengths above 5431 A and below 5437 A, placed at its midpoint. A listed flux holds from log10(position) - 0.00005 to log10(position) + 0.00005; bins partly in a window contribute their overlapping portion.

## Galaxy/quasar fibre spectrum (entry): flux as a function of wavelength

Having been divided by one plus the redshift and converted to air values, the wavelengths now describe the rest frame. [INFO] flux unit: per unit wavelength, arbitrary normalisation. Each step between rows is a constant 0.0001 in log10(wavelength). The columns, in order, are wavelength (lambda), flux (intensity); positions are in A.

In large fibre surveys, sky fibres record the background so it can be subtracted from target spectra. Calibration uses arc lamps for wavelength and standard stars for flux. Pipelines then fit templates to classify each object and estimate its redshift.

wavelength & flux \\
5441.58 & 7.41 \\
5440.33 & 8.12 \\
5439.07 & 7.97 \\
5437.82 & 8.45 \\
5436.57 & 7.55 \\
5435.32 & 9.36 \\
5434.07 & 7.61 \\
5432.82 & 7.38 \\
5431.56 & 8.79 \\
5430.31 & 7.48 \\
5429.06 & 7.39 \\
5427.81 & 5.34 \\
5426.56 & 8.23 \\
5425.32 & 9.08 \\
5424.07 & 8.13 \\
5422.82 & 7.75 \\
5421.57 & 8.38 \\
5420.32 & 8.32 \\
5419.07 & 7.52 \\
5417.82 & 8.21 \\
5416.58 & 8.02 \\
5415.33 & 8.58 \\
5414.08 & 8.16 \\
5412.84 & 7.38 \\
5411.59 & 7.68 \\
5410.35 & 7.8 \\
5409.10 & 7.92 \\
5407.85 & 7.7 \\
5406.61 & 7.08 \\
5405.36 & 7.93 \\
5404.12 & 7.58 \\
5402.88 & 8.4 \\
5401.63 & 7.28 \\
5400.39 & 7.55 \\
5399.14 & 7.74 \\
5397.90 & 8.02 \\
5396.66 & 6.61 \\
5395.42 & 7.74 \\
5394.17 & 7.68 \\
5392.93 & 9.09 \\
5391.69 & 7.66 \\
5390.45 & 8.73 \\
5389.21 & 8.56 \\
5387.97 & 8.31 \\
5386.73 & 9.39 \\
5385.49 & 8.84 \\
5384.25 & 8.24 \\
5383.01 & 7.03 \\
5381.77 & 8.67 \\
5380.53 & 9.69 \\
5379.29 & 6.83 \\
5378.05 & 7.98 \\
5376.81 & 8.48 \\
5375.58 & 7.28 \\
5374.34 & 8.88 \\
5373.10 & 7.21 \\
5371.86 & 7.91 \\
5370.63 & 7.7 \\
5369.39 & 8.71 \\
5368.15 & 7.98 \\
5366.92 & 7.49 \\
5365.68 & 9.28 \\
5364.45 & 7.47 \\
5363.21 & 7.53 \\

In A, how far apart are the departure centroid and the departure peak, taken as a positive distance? 2.7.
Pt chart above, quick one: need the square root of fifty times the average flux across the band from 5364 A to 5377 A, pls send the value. 20.0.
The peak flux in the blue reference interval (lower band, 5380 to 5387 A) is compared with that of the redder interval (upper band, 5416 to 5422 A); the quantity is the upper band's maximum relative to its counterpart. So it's 0.86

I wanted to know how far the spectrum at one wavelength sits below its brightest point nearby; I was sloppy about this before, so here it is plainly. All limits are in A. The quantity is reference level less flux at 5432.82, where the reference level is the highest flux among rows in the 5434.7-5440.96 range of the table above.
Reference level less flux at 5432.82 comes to 2.0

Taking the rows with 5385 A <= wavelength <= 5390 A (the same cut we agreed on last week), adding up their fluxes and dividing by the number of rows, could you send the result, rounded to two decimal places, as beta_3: 8.78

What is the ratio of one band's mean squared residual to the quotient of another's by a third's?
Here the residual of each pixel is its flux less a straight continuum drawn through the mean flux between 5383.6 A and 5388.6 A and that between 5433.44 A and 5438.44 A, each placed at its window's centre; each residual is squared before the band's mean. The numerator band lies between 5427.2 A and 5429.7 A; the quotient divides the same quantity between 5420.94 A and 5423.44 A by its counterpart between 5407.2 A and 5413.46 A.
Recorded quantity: 16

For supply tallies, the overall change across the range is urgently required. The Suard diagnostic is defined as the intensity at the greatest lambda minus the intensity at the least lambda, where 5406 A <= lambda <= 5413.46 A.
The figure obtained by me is 0.30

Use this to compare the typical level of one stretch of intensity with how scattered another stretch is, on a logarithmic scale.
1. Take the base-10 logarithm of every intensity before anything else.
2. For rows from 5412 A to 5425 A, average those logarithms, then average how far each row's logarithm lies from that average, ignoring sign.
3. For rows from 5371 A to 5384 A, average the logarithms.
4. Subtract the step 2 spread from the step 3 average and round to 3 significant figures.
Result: 0.884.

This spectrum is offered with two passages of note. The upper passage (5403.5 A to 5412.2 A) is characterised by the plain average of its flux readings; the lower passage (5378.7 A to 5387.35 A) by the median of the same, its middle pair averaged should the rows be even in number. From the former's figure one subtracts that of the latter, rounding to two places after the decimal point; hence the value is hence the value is -1.00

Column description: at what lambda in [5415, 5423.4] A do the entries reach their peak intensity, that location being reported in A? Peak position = 5415.33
